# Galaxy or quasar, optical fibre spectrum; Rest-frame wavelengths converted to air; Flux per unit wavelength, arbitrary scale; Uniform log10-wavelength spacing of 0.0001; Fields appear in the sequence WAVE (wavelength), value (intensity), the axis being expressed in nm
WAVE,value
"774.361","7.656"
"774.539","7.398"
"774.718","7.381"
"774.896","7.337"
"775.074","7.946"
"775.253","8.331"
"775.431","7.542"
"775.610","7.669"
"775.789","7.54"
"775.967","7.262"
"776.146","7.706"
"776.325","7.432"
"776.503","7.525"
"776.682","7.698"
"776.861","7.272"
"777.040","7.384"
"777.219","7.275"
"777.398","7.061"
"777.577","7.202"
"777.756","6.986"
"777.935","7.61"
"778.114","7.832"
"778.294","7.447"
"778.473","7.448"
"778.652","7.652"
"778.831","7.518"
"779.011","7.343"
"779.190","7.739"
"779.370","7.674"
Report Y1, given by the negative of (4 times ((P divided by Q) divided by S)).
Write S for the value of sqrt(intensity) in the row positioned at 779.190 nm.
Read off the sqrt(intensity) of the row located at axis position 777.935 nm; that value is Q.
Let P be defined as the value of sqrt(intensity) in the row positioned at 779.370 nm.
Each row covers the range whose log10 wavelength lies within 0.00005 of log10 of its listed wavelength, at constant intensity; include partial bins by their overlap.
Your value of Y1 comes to -1.44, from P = 2.77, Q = 2.76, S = 2.78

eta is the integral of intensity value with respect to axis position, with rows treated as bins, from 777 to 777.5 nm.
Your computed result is 3.61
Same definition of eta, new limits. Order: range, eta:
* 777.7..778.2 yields 3.76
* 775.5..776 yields 3.76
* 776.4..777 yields 4.50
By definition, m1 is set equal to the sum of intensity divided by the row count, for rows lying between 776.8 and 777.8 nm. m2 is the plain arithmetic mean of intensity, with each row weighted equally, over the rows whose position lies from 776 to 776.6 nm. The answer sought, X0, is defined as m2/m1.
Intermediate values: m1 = 7.20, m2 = 7.55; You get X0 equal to 1.05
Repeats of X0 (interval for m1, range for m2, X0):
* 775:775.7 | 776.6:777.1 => 0.95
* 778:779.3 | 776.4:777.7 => 0.97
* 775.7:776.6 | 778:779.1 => 1.01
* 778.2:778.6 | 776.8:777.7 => 0.97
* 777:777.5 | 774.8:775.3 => 1.09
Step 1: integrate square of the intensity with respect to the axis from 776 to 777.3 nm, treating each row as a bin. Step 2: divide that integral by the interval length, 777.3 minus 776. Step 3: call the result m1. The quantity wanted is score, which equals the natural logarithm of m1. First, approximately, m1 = 55.7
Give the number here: 4.02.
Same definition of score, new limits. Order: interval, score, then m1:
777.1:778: 3.96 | 52.2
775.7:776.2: 4.03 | 56.1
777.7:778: 3.98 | 53.5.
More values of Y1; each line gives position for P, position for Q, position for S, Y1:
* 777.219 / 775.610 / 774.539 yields -1.43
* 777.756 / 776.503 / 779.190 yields -1.39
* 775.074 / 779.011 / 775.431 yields -1.52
